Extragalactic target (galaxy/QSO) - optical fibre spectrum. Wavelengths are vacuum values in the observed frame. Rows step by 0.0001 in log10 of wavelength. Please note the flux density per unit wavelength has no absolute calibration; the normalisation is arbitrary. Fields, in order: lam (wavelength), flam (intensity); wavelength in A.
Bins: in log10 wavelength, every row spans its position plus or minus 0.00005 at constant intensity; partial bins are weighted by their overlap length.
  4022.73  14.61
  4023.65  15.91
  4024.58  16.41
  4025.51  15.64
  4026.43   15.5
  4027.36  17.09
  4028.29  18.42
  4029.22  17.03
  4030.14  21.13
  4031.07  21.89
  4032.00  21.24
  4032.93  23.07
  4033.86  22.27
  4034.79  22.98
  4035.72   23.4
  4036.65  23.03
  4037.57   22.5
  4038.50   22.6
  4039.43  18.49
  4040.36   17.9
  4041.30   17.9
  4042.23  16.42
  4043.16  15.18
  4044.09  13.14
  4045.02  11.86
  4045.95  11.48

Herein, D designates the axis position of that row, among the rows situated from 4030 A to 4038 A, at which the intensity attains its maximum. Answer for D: 4035.72 A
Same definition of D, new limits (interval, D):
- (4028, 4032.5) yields 4031.07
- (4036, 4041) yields 4036.65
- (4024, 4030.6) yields 4030.14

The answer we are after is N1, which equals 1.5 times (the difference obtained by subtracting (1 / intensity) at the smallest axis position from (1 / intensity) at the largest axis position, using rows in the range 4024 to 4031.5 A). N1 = -0.023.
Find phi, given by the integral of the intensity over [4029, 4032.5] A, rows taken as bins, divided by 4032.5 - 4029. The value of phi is 21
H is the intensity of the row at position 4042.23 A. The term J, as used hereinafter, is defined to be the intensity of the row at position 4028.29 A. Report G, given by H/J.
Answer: 0.9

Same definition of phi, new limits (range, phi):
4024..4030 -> 17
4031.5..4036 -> 23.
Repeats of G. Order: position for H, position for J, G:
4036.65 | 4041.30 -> 1.3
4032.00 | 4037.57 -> 0.9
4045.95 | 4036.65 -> 0.5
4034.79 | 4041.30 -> 1.3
